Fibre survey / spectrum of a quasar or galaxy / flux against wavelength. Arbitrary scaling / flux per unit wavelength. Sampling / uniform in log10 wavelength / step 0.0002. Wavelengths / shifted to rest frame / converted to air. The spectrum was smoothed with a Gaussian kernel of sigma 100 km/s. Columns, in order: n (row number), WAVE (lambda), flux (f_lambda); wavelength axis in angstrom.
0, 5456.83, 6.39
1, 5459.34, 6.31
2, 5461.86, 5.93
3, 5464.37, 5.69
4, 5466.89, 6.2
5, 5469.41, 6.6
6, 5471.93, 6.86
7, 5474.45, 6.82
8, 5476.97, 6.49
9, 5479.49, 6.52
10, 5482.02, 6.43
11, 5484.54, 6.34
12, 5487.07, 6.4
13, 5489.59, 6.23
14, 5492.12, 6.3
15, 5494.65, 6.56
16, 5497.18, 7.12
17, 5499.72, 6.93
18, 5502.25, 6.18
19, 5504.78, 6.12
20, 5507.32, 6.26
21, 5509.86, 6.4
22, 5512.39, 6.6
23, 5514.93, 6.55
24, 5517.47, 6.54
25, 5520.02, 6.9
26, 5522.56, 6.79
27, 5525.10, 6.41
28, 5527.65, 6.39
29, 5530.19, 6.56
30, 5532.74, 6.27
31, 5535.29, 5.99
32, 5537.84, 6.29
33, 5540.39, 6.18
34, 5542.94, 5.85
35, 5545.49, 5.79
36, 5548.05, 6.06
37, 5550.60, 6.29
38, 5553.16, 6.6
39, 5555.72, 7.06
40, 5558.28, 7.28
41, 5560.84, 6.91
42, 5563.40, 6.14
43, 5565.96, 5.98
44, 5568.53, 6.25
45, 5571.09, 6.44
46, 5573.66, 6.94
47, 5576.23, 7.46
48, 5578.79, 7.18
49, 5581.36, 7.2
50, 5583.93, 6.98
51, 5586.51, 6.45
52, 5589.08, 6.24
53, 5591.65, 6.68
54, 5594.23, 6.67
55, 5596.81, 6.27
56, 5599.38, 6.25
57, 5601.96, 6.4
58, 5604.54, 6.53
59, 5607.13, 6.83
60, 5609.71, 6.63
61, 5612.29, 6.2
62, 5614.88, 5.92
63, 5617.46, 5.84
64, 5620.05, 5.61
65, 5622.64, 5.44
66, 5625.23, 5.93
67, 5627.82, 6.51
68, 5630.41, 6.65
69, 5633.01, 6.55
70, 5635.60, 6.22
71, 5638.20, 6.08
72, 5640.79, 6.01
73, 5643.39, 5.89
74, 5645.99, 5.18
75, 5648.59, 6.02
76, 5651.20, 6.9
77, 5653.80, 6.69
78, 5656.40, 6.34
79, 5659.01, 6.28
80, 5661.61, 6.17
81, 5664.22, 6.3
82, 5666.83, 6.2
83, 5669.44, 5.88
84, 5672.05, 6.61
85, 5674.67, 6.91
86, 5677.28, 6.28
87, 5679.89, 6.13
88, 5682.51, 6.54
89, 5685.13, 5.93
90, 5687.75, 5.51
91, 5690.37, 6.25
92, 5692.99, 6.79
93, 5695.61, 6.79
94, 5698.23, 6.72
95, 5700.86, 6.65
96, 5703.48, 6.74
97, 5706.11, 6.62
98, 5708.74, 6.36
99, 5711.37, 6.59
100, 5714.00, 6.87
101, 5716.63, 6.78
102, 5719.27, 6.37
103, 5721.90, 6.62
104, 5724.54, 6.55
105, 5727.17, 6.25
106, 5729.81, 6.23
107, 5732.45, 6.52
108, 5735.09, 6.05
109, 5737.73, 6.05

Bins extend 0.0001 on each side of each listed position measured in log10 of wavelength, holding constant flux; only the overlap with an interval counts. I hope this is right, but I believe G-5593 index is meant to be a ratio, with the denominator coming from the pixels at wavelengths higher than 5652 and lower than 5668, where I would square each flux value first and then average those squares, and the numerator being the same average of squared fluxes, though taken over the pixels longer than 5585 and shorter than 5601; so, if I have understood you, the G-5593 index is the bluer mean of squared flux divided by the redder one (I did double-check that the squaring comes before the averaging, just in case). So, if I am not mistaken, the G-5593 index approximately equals 1.03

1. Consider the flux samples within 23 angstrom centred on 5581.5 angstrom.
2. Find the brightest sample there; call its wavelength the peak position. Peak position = 5576.23 angstrom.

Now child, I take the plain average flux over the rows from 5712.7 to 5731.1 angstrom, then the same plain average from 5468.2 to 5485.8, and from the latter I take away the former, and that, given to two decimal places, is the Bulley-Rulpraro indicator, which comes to 0.06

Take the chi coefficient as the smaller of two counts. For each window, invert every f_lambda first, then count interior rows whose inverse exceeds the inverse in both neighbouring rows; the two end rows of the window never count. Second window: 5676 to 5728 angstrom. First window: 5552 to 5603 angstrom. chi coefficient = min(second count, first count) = 4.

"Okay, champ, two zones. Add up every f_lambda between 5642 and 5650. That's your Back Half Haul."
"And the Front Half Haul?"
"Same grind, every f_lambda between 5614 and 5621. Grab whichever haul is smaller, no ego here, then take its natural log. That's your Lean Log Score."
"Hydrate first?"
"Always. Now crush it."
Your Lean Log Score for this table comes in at 2.84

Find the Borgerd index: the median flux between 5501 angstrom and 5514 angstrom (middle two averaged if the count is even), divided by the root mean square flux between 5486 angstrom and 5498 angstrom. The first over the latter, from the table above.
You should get 0.96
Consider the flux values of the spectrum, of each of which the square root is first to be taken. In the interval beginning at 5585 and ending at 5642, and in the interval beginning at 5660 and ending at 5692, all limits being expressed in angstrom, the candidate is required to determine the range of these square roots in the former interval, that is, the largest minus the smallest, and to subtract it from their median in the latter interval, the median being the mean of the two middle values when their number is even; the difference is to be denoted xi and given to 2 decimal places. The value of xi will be 2.21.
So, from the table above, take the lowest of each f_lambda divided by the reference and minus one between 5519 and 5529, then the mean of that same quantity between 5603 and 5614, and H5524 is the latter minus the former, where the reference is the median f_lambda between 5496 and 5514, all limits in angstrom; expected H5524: 0.02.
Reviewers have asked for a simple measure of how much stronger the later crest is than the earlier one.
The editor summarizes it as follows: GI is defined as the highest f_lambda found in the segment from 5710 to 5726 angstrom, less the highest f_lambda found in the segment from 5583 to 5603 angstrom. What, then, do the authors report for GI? -0.1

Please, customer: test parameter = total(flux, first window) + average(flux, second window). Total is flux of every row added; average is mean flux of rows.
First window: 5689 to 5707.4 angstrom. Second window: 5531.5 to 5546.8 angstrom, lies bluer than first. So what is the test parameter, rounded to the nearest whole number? 53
